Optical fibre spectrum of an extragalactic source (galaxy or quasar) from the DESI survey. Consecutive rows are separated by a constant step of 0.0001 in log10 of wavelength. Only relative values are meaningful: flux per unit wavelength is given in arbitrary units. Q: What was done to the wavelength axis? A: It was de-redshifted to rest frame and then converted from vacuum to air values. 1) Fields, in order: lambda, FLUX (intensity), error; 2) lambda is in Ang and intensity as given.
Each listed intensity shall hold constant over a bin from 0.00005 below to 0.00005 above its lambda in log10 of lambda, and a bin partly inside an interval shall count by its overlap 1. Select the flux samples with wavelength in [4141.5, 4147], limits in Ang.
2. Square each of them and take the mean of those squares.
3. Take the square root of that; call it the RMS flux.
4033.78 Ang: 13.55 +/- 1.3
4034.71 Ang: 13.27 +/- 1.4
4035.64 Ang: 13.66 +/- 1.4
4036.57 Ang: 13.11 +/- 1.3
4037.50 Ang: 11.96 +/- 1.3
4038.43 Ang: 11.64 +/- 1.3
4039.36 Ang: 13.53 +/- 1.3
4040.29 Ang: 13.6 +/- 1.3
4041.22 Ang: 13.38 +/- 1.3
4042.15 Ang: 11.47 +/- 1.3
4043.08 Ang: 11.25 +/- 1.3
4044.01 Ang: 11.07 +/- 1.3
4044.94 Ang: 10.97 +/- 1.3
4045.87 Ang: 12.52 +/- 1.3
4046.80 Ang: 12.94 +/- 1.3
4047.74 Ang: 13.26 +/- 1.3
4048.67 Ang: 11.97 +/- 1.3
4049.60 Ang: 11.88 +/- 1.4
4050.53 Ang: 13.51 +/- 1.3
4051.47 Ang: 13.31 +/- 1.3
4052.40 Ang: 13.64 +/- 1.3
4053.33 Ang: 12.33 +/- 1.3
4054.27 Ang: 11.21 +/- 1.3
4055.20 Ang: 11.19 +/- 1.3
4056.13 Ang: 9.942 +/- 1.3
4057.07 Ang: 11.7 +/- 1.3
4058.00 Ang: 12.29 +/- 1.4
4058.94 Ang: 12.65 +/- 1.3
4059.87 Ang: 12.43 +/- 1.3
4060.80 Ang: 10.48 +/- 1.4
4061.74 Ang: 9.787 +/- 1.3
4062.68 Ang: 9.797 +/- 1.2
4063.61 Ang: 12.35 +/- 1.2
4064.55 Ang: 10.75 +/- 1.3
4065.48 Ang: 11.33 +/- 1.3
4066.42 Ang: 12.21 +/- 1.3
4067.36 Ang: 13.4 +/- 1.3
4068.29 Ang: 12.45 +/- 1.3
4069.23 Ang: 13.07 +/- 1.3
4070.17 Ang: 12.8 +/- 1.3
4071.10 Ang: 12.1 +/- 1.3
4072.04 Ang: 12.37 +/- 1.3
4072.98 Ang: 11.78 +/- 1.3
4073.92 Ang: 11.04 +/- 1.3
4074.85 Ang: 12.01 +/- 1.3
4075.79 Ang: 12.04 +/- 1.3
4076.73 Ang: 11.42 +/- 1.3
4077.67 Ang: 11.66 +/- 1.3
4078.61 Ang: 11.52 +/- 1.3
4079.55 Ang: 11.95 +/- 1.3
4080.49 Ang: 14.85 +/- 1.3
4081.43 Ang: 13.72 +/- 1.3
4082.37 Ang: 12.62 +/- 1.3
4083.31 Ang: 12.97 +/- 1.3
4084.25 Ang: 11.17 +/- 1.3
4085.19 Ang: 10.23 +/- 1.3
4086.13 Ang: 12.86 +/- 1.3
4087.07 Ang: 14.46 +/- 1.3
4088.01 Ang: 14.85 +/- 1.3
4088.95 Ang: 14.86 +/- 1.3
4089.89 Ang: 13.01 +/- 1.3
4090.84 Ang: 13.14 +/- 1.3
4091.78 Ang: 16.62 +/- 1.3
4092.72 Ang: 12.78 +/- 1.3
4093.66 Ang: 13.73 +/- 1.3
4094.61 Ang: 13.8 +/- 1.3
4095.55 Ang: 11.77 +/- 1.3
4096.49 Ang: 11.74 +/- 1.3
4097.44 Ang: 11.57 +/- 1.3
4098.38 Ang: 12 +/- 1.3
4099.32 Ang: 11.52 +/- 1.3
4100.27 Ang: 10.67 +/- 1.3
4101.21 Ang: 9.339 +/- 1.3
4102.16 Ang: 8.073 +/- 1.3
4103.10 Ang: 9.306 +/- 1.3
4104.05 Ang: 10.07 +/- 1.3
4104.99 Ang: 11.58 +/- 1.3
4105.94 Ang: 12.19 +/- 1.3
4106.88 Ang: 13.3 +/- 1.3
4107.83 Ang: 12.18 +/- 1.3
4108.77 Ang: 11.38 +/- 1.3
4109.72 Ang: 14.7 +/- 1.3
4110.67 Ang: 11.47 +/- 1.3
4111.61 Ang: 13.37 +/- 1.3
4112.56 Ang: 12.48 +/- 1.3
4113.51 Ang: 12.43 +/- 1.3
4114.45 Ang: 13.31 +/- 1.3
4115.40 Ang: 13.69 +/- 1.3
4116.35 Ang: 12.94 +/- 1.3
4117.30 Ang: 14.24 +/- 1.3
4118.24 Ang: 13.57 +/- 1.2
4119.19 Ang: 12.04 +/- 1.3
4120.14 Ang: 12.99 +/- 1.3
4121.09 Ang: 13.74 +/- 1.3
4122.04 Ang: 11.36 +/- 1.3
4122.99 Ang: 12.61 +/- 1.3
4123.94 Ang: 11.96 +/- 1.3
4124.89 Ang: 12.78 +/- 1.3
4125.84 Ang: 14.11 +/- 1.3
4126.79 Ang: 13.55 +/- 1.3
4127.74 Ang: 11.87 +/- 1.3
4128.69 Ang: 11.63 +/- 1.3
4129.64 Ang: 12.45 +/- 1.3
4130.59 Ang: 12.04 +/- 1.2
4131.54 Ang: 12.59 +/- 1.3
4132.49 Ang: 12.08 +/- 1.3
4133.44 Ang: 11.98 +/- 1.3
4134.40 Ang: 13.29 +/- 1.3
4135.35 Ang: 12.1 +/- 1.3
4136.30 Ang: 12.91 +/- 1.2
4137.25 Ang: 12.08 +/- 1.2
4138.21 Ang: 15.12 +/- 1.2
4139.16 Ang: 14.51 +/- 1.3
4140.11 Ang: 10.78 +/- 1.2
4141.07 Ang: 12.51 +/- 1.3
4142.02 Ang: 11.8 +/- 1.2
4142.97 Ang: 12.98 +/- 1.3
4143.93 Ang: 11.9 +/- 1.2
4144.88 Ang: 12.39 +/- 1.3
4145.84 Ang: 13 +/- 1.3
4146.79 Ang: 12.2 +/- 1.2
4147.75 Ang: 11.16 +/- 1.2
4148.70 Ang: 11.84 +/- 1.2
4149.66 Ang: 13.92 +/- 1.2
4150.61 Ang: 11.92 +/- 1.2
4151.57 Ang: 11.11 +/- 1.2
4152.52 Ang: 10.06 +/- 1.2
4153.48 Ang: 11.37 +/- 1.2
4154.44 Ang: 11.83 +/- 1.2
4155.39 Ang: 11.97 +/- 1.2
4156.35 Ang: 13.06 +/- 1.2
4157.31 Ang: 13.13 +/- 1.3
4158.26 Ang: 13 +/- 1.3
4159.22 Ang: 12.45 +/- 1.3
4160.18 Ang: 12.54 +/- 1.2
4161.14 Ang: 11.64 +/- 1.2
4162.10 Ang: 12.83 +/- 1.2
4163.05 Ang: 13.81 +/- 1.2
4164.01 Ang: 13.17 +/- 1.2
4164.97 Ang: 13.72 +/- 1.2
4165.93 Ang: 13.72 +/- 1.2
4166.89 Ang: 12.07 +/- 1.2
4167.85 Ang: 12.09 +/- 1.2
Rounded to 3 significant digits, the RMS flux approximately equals 12.4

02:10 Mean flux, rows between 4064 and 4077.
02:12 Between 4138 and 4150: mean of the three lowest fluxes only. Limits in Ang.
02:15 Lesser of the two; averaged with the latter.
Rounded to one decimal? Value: 11.2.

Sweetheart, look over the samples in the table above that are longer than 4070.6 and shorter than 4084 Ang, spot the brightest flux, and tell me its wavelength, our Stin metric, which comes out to 4080.49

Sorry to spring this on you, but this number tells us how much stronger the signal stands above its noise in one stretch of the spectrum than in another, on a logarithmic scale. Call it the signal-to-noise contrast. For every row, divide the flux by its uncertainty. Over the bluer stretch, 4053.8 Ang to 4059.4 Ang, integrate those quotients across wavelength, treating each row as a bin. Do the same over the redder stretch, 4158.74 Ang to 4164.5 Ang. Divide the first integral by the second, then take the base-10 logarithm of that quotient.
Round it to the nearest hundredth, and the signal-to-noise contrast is -0.09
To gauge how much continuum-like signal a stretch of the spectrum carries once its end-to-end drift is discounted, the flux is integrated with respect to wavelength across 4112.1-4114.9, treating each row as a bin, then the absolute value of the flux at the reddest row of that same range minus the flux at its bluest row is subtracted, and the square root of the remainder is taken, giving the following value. 5.9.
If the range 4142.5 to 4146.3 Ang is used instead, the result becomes 6.9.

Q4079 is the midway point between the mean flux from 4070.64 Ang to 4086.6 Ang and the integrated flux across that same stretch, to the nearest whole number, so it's 103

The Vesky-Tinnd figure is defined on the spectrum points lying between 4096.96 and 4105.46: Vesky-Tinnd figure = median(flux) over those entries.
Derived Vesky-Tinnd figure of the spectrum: 10.7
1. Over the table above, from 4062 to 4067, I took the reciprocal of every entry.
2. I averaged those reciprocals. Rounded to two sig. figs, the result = 0.089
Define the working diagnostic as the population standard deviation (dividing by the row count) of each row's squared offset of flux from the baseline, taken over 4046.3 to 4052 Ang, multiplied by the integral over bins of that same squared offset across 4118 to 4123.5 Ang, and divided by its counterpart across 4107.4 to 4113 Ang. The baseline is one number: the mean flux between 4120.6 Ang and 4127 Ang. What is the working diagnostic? 0.2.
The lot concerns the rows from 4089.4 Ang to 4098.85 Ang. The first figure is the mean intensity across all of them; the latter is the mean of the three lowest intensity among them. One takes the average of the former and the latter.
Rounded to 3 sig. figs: 12.4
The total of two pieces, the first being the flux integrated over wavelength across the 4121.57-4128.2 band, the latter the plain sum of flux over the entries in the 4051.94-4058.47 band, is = 166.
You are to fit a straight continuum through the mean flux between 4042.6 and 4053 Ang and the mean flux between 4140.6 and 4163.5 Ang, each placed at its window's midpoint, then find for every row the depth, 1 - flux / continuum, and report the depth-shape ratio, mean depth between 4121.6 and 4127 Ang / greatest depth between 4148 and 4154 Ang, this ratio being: -0.2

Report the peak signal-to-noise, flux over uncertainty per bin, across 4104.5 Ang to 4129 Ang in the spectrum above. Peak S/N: 11.3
